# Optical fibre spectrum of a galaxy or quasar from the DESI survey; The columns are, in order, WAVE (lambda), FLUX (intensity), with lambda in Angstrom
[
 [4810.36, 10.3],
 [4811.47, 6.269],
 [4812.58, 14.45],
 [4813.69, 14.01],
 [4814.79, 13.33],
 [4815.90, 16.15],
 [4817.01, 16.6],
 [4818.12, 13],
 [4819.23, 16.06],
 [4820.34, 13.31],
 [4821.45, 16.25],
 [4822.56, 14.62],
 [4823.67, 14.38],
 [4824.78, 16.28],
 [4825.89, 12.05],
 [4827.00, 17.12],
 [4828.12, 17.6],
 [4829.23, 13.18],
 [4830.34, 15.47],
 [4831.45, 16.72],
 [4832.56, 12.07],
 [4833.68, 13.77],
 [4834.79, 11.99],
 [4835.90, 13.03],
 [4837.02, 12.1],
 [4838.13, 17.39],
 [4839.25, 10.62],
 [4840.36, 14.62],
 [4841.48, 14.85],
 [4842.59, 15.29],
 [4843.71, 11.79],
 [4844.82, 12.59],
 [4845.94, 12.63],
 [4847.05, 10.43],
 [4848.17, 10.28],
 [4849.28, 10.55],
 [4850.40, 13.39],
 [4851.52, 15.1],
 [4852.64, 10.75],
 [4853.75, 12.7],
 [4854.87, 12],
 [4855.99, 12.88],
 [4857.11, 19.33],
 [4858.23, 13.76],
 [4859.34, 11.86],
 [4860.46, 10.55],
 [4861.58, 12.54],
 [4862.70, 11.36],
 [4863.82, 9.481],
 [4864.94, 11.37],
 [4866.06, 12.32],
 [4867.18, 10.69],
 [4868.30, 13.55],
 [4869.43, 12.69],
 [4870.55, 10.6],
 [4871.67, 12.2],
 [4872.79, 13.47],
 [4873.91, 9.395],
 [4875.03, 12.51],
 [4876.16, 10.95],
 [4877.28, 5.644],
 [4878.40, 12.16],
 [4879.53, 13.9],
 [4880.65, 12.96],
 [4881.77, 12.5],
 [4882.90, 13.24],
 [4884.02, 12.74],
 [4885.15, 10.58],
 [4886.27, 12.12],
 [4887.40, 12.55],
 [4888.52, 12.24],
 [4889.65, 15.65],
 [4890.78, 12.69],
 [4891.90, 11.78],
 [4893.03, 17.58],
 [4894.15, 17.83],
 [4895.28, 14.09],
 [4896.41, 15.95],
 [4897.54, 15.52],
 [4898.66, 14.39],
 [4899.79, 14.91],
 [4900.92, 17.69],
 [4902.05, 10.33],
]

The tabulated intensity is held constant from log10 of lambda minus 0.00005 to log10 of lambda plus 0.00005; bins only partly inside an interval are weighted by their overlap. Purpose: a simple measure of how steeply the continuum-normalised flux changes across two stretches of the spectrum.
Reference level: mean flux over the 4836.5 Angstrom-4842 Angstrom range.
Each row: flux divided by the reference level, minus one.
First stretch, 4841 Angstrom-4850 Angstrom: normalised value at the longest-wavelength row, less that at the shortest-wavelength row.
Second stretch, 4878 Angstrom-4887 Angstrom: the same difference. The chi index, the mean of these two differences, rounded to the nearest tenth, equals -0.2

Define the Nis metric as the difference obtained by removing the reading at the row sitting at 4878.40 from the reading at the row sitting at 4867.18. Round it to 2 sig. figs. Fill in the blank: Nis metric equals -1.5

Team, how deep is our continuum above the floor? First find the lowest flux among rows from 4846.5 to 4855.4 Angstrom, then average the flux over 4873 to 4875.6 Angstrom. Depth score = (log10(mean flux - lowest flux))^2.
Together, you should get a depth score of 0.0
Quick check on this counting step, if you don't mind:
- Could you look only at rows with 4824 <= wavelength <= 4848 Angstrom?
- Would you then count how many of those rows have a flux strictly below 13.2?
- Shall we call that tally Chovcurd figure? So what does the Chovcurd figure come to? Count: 11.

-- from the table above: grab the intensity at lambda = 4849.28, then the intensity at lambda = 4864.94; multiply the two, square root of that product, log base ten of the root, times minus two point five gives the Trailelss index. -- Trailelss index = -2.60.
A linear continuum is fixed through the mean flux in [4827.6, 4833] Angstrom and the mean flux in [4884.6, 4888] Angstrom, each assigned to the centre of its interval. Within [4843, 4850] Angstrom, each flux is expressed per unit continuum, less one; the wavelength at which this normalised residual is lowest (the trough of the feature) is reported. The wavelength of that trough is 4848.17 Angstrom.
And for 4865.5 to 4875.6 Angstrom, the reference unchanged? 4873.91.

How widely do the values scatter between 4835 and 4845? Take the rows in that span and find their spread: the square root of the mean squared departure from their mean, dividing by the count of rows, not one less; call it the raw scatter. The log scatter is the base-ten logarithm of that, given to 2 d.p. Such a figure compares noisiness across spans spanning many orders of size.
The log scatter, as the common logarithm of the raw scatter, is 0.30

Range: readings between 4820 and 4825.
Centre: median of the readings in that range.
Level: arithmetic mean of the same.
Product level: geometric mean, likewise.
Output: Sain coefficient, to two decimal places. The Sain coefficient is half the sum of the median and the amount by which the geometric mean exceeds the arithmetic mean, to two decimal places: 7.29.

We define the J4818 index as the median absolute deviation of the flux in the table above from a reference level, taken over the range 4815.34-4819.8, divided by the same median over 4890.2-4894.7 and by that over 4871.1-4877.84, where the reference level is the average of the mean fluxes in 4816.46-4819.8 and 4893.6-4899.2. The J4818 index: 0.10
